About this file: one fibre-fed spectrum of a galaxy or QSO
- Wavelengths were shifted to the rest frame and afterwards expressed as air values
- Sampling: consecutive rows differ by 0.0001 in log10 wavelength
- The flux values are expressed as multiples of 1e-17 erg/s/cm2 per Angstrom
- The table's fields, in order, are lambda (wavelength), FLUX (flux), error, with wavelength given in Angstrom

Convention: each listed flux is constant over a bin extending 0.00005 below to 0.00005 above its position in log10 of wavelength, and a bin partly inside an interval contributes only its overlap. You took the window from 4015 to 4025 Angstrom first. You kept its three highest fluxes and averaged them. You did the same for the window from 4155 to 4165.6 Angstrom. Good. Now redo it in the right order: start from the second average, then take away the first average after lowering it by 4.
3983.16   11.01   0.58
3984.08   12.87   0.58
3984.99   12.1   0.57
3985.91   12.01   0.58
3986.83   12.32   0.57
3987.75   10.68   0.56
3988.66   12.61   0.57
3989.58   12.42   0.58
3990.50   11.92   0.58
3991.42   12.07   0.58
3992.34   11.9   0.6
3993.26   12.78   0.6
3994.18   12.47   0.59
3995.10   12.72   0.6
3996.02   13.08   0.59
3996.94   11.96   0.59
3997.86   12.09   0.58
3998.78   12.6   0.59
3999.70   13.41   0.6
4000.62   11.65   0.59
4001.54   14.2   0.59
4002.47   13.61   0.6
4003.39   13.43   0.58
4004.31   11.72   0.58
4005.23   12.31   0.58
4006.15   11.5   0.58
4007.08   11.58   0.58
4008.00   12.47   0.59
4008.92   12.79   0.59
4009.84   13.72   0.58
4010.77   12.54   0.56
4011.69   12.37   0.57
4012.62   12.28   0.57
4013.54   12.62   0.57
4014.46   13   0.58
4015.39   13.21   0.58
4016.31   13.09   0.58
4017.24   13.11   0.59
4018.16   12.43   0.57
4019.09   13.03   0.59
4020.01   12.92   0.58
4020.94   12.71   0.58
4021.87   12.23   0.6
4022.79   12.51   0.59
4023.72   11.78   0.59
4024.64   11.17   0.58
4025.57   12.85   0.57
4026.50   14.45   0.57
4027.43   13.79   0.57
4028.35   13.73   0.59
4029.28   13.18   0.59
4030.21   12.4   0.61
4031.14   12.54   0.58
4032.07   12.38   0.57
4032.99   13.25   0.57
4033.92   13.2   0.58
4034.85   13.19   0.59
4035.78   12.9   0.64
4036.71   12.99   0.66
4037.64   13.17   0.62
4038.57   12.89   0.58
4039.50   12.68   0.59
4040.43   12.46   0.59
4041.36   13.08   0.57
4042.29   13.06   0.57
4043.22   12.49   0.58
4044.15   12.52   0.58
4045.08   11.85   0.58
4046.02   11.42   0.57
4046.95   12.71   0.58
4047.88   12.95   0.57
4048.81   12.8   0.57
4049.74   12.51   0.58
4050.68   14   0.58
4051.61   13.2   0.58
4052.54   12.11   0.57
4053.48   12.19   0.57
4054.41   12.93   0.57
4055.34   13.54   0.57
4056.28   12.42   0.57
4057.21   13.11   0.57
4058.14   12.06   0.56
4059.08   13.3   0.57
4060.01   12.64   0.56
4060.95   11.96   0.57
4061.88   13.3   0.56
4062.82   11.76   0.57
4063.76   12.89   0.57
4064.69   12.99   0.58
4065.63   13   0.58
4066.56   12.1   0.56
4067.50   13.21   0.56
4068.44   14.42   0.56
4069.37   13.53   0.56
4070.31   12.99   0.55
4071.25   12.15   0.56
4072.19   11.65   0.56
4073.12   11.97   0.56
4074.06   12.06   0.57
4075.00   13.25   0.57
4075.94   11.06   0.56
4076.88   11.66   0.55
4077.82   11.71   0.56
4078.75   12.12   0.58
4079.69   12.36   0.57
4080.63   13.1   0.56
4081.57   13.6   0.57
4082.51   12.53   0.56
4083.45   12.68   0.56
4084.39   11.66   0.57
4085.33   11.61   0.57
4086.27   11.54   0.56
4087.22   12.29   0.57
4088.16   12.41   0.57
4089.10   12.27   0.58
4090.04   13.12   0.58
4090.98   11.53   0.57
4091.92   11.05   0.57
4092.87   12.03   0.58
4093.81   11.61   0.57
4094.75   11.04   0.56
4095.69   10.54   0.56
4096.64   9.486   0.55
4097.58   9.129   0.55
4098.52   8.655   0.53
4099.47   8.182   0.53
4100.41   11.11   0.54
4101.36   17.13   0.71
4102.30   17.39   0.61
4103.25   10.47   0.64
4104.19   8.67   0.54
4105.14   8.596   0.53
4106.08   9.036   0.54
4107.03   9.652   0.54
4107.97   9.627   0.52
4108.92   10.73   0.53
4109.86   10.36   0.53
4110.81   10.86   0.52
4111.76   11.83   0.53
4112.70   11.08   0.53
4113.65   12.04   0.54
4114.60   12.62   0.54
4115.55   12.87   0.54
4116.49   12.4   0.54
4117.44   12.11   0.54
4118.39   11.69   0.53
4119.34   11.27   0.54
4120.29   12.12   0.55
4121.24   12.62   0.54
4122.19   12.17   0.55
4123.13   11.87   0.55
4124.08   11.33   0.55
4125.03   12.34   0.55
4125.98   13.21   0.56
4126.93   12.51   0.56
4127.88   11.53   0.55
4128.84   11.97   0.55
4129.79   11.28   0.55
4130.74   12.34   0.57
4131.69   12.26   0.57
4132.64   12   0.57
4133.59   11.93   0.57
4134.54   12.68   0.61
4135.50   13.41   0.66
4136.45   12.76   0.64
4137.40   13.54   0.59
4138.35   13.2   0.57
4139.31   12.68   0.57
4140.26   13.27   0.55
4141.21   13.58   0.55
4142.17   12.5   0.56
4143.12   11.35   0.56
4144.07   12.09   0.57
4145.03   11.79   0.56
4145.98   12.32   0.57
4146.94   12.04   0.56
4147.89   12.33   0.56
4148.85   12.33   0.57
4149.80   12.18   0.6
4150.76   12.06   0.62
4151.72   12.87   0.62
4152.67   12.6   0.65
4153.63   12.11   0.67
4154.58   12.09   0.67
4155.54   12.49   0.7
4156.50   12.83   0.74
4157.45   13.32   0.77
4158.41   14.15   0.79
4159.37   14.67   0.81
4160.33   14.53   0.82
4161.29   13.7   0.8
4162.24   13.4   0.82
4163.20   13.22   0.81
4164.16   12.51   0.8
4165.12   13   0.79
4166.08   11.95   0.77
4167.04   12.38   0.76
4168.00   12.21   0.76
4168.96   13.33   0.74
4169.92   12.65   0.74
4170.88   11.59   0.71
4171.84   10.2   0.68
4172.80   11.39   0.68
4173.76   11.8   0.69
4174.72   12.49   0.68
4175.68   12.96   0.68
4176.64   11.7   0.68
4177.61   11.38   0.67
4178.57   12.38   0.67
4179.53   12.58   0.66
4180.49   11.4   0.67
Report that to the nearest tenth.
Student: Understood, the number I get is 5.3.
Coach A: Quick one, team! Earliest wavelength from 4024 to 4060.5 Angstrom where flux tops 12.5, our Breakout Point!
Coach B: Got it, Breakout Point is 4025.57 Angstrom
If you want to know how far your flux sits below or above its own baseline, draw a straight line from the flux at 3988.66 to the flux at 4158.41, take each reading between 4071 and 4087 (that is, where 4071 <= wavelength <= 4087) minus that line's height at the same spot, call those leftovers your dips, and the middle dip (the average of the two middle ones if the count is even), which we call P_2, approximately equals -1.3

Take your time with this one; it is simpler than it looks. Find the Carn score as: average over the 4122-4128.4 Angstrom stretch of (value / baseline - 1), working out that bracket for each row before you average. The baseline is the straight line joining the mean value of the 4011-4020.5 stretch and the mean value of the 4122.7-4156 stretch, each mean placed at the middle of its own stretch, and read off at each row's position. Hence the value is -0.023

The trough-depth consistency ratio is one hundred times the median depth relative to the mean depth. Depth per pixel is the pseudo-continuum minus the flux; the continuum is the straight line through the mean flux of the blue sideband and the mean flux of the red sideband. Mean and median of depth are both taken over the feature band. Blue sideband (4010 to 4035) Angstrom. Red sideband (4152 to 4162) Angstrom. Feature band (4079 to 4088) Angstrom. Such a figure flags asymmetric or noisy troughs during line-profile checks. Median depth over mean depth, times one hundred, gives 100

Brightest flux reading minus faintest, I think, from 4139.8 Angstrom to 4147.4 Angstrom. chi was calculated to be 2.2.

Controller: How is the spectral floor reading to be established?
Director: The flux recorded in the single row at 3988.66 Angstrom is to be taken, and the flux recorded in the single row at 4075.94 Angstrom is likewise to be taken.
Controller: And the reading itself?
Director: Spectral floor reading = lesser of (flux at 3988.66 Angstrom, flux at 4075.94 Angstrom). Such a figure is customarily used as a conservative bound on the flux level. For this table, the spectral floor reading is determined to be 11.1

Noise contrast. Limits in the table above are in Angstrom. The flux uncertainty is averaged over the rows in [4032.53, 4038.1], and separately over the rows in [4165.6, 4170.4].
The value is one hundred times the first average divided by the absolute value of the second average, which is 81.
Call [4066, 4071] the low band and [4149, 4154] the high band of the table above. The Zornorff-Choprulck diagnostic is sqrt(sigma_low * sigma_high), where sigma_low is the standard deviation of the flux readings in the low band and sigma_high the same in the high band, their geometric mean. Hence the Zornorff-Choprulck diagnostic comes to 0.5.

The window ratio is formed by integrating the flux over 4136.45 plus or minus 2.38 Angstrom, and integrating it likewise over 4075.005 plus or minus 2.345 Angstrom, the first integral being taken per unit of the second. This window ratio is 1.11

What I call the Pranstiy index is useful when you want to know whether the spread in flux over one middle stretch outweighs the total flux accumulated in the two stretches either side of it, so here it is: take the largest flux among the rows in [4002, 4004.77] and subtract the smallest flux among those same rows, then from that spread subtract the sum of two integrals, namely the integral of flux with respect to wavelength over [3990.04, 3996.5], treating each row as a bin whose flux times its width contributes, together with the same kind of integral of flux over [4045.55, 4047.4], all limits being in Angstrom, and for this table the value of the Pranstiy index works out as -101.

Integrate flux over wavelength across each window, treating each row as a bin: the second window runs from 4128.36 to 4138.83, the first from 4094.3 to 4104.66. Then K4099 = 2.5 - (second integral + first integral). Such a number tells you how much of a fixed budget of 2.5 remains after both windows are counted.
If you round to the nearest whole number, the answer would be -243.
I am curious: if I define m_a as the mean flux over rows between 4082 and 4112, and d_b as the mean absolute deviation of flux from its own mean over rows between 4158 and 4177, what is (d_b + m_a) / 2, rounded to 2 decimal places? 6.04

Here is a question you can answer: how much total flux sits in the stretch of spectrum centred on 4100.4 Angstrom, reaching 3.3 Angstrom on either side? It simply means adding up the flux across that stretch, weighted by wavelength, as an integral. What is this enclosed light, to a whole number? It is 77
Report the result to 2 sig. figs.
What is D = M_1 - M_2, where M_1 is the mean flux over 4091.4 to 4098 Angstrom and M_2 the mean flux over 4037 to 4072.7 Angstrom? -2.0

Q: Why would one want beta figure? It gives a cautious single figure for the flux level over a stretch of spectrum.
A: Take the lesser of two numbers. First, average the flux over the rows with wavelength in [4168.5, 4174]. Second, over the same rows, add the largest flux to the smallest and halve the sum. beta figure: 11.8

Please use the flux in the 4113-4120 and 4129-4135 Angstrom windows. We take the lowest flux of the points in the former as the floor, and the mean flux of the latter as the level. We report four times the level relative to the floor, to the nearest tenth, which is 4.3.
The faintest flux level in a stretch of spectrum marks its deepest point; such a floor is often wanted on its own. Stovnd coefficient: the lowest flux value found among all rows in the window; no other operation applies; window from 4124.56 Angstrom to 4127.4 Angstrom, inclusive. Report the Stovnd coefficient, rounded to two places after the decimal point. 12.34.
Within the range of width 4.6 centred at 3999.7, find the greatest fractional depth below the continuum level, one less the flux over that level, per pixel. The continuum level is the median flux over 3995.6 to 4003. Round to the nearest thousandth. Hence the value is 0.093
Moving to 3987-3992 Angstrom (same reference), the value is 0.168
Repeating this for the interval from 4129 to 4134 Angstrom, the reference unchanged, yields 0.121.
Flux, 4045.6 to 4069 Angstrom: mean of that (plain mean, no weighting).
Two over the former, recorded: 0.156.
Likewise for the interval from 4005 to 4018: 0.159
